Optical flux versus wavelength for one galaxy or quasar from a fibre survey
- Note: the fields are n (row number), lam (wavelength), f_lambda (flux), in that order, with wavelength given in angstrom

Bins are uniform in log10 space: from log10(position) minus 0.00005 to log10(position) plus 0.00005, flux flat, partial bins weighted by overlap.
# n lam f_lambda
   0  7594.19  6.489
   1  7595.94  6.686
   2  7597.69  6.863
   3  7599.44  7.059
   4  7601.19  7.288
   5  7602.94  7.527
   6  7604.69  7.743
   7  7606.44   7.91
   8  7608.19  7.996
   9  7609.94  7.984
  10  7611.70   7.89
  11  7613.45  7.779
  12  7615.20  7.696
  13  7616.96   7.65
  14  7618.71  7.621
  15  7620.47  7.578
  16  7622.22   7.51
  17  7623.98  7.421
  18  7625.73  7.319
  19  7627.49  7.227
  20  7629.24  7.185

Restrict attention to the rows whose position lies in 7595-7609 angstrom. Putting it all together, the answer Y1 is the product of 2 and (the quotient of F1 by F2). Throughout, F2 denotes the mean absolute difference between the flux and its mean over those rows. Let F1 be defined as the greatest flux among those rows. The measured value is 39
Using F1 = 7.996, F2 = 0.41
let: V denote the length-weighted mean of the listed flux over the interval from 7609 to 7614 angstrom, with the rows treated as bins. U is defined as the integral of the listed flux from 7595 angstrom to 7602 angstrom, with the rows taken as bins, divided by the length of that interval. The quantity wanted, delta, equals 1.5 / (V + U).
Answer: 0.101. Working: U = 6.96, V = 7.89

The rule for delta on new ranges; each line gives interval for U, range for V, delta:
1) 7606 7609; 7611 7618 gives 0.095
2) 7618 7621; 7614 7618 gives 0.098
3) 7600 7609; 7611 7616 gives 0.097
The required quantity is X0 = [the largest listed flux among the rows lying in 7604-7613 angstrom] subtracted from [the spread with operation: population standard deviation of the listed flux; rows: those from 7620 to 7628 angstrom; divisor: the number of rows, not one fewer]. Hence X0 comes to -7.9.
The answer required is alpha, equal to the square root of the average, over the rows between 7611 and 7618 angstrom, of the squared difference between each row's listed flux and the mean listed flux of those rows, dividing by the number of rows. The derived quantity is 0.09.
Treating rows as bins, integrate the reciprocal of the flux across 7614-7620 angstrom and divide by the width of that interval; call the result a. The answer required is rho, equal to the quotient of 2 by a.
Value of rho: 15.33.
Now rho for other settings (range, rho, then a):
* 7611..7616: 15.55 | 0.129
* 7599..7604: 14.64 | 0.137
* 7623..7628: 14.67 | 0.136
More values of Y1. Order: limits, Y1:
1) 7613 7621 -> 268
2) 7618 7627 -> 159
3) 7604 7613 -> 227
